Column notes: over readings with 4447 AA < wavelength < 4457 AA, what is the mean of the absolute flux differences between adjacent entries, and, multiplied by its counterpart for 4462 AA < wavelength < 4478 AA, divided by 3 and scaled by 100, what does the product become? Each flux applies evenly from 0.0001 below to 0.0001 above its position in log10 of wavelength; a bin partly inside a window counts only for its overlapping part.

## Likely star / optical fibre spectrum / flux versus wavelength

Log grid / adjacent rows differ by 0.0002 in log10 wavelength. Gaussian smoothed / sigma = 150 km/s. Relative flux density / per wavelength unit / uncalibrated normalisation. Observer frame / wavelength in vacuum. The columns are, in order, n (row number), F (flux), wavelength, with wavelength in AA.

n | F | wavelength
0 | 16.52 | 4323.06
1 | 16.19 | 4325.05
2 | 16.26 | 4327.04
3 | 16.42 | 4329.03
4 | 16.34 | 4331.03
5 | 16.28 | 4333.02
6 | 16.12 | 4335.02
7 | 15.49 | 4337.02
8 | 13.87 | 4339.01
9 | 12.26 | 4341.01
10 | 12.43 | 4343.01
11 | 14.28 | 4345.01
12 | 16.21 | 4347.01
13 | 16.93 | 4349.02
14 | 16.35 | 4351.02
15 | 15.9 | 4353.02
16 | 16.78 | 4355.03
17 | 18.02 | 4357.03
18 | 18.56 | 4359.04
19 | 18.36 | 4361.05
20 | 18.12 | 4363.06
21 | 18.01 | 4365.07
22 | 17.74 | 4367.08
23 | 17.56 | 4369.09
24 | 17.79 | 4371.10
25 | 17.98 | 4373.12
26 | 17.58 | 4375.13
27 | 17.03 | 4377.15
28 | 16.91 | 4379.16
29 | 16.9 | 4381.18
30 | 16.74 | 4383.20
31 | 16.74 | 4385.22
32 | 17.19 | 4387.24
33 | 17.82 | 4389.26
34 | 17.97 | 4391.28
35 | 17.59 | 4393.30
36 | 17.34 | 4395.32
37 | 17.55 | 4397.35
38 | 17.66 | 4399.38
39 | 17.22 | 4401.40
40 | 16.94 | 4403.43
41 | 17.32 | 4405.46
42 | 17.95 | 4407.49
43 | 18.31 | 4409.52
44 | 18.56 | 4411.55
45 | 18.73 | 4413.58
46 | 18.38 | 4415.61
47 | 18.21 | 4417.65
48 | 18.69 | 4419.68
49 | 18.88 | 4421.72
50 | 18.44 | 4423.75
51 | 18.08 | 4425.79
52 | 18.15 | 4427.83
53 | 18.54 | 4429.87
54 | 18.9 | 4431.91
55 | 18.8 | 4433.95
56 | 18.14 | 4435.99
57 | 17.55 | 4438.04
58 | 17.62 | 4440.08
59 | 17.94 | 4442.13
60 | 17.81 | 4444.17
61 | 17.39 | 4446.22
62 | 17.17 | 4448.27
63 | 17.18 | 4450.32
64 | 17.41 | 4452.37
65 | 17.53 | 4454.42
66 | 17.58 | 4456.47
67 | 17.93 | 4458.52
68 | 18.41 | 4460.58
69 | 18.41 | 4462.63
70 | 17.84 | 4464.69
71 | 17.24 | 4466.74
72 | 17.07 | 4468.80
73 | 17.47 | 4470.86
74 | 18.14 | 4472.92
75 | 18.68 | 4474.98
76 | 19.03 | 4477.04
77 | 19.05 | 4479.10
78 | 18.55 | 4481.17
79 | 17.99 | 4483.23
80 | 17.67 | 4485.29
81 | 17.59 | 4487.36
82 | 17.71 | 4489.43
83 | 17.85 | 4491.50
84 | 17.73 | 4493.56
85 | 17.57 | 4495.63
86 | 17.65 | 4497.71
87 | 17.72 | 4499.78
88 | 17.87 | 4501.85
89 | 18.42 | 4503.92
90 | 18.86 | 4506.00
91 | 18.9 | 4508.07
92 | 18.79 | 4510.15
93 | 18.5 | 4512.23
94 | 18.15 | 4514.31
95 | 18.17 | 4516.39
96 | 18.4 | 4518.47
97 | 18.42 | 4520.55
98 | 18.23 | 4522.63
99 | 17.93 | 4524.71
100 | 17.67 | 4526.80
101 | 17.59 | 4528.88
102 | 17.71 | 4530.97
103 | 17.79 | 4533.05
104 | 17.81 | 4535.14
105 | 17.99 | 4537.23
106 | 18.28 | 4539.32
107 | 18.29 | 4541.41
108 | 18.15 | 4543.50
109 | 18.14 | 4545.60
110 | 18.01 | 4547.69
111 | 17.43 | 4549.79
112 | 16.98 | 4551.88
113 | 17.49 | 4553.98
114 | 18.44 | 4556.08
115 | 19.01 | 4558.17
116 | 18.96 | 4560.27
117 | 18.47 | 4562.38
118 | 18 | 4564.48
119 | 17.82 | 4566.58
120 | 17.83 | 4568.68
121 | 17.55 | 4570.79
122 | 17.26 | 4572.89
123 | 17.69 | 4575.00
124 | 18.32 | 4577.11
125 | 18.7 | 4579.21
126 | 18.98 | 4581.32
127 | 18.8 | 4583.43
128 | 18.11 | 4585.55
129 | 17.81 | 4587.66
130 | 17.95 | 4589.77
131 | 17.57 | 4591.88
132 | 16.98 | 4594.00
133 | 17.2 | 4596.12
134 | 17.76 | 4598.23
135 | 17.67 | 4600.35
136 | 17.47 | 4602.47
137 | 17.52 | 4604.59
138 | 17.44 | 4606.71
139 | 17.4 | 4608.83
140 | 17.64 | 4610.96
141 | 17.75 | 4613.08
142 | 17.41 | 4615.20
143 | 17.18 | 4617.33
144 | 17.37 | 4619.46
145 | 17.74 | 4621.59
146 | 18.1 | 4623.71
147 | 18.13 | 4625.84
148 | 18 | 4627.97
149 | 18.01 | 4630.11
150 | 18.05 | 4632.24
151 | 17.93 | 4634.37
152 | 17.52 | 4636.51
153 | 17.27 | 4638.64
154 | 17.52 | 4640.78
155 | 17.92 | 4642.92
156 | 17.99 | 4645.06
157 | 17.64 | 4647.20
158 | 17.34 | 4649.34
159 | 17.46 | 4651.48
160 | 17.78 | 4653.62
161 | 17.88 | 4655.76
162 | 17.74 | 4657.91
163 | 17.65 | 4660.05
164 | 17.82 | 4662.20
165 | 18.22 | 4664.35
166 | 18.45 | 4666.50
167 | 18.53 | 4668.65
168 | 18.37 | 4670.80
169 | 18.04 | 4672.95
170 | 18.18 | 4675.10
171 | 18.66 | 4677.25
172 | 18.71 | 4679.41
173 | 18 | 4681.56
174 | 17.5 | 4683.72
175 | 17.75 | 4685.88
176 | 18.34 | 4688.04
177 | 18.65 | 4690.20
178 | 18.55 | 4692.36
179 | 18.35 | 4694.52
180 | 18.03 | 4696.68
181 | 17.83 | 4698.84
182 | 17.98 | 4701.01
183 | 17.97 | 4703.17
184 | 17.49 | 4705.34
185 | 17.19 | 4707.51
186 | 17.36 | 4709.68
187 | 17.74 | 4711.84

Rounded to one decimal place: 1.6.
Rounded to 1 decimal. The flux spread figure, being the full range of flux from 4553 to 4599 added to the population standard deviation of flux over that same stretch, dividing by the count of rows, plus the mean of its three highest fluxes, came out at 21.6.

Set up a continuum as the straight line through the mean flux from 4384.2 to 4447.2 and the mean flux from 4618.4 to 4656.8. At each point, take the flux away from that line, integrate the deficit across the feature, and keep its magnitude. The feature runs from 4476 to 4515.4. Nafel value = 12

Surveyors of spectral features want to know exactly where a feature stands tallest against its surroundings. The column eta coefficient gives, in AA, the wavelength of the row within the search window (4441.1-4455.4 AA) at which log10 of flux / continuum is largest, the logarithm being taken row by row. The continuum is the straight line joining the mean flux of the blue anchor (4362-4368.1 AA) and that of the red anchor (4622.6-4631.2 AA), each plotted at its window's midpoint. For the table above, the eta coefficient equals 4442.13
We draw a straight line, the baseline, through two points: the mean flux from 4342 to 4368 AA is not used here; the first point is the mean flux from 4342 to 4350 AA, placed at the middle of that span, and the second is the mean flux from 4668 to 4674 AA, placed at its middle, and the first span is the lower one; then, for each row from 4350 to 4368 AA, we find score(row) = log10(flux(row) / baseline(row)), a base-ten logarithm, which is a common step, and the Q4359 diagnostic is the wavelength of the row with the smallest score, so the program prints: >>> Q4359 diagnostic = 4353.02 AA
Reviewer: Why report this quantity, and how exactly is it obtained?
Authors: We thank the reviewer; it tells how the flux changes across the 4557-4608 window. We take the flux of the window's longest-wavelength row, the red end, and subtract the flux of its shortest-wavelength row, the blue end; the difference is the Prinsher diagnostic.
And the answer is -1.6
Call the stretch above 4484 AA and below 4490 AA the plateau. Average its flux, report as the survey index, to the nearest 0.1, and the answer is 17.7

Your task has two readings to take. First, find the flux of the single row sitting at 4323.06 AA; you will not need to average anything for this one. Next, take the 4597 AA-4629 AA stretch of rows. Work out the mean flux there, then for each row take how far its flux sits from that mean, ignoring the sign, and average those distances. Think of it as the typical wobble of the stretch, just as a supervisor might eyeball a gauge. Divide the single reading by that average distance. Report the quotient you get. 74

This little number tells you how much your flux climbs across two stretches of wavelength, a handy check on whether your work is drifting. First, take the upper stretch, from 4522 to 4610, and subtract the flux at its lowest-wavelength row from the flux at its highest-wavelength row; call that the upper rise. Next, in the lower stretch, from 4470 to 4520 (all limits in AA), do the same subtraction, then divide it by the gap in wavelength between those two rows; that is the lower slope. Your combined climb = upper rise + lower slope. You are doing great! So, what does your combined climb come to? -0.81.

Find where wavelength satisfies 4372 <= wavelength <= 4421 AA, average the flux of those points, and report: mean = 17.6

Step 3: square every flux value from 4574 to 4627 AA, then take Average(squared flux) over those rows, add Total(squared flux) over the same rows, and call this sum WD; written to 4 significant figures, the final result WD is 8233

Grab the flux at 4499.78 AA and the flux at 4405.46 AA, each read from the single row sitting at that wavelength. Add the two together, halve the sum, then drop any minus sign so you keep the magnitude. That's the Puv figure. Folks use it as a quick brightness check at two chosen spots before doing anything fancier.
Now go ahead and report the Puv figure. 17.52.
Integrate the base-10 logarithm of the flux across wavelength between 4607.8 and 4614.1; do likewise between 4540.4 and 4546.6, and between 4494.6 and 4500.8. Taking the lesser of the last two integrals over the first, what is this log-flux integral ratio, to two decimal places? 0.98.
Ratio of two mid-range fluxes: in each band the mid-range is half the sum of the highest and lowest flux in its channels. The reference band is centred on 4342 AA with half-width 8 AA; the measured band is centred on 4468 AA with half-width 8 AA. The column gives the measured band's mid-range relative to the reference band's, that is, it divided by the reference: 1.22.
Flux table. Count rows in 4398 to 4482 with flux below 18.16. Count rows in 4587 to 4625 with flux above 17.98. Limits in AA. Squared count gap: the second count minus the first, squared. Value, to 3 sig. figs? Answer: 529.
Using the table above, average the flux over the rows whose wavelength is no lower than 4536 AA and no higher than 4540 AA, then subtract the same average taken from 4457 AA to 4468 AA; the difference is 0.17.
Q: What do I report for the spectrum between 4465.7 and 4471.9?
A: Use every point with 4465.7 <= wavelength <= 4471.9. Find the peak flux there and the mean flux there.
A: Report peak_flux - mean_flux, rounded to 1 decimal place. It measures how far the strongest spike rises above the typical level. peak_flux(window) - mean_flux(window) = 0.2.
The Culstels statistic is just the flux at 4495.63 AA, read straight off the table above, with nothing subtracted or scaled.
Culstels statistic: 17.57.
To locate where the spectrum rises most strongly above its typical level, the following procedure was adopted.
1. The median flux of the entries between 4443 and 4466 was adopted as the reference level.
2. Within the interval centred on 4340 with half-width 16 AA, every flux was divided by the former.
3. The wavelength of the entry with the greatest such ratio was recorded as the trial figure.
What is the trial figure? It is 4349.02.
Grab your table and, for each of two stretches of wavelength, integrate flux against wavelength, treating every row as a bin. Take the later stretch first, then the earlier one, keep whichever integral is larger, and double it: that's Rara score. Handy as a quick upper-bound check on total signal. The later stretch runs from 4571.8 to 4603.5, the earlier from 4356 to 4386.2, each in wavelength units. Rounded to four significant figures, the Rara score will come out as 1134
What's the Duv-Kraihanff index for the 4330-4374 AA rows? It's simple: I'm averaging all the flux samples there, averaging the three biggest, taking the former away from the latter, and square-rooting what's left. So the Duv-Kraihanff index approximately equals 1.4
